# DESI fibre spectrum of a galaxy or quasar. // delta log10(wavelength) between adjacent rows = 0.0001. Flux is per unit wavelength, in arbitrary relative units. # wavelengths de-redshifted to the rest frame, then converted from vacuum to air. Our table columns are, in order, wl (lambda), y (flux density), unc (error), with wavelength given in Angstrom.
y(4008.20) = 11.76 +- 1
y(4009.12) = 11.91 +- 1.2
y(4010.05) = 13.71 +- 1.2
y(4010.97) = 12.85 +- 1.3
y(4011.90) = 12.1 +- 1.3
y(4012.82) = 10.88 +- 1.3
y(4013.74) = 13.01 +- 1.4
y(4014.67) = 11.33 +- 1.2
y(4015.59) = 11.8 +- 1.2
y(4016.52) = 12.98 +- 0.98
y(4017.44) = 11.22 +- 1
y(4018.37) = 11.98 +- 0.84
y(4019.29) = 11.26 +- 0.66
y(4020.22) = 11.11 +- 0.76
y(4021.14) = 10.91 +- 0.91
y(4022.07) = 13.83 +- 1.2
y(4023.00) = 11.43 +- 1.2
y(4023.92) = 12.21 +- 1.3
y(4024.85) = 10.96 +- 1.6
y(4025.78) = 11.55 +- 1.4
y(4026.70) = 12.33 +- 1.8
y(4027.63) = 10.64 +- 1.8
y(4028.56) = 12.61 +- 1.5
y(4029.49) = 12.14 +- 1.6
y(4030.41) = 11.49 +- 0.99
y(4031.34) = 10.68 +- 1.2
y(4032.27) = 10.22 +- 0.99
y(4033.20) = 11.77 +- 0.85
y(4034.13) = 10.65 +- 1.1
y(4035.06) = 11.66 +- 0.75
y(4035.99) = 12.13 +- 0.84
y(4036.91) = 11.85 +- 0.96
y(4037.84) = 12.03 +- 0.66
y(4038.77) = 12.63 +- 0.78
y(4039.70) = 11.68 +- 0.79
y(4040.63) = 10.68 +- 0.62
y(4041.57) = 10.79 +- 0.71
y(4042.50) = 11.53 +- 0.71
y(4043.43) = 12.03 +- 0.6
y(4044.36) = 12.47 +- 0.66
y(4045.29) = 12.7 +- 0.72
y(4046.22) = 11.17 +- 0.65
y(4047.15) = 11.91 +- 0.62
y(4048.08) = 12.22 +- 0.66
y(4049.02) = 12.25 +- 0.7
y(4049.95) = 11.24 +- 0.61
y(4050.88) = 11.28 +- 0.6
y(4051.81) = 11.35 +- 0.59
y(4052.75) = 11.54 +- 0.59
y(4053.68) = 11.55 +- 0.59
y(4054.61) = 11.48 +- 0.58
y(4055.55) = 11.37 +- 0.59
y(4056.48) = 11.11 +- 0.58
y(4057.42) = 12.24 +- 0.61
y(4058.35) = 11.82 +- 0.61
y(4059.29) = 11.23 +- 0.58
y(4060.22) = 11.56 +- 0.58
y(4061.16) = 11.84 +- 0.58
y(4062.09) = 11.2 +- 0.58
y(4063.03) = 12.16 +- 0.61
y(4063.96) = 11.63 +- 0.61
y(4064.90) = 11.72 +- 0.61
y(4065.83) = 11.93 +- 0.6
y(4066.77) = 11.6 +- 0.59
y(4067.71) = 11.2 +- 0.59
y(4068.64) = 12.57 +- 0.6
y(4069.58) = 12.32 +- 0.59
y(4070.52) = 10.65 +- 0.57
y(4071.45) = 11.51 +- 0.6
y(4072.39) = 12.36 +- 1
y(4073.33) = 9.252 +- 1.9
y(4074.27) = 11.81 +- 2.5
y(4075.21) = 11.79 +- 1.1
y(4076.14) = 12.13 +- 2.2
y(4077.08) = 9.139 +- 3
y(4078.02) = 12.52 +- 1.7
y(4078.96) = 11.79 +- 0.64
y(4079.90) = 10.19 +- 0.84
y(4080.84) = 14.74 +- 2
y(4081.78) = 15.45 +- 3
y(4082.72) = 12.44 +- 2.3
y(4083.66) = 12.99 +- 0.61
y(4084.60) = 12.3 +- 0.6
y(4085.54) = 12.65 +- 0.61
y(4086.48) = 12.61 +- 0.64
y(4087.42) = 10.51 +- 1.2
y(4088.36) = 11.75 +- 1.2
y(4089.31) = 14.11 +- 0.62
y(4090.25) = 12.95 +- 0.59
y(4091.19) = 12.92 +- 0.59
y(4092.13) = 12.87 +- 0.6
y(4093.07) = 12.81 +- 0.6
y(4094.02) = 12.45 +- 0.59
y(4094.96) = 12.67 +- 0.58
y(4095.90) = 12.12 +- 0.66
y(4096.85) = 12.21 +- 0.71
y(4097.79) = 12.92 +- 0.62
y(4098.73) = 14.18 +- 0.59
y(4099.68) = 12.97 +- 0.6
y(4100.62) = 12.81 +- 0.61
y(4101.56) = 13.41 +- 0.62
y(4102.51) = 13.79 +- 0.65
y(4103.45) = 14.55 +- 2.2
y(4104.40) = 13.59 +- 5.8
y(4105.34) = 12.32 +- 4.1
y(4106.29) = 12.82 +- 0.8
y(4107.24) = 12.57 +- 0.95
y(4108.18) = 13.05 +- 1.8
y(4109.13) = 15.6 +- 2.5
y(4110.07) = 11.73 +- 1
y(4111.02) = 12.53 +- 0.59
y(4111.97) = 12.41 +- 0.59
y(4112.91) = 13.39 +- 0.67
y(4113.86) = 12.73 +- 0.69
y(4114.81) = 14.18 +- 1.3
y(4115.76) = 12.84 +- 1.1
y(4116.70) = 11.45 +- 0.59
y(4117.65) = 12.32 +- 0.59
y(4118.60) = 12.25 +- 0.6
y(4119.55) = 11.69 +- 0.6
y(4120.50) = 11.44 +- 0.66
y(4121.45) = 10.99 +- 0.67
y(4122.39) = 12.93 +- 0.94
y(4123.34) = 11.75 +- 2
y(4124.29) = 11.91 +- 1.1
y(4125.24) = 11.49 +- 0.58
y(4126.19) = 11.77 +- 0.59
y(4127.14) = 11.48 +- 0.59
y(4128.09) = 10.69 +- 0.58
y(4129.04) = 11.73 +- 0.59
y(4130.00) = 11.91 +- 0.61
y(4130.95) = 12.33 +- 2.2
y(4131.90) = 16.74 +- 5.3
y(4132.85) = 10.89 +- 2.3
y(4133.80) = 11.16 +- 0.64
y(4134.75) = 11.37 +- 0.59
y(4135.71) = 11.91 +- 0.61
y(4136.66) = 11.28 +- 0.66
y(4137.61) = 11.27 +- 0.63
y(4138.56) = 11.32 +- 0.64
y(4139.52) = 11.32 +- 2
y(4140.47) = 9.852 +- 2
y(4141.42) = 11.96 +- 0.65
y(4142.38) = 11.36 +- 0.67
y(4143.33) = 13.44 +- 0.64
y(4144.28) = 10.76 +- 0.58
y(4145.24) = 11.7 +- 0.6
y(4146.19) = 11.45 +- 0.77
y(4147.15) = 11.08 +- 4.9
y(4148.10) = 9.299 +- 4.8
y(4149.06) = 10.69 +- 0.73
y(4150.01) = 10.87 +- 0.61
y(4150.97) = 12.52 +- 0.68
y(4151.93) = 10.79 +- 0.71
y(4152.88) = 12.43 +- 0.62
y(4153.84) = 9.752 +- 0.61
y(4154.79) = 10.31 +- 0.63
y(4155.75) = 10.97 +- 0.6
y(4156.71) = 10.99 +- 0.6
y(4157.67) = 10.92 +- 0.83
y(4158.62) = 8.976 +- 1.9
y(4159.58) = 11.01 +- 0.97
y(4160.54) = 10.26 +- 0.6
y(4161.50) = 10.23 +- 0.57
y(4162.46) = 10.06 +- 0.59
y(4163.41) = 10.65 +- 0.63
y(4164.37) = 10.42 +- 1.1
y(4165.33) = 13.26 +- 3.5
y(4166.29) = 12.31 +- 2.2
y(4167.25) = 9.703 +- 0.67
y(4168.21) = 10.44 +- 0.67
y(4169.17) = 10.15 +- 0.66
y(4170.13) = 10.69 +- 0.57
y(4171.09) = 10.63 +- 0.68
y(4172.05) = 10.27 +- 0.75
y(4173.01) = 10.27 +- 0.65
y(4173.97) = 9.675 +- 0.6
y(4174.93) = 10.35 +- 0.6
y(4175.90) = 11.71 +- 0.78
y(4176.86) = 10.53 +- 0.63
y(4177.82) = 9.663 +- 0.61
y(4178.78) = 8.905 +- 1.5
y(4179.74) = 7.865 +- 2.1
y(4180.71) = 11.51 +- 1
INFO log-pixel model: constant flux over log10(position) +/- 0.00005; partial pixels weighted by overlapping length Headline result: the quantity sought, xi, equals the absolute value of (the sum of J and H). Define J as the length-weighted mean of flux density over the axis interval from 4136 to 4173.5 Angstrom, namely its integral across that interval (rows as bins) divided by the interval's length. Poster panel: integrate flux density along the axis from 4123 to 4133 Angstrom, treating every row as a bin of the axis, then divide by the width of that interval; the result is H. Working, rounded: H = 12.1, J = 10.9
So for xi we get 23.0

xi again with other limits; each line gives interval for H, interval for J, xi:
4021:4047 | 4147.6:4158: 22.5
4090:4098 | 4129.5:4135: 25.1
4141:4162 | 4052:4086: 22.8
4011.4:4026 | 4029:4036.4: 23.1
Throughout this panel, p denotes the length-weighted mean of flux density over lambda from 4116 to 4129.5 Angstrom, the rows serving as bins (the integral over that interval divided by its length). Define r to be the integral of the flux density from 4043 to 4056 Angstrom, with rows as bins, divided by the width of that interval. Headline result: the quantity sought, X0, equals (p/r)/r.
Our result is 0.085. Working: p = 11.73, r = 11.76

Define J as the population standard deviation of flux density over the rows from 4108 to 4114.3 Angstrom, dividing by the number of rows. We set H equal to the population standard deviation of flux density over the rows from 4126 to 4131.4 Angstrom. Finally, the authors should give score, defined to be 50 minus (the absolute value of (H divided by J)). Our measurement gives 49.56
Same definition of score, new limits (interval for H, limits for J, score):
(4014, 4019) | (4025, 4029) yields 49.18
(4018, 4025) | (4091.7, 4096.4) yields 46.66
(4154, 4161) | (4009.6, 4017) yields 49.24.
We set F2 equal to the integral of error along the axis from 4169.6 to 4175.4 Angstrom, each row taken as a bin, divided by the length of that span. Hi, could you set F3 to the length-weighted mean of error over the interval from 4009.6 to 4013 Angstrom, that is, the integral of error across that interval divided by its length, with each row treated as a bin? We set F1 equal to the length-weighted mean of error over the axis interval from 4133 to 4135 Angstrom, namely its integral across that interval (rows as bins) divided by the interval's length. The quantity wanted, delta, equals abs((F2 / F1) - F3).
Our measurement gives 0.55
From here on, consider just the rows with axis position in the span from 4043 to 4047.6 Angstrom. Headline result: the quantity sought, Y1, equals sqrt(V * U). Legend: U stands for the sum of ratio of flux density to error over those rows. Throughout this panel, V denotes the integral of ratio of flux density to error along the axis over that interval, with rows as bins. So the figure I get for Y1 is 89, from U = 93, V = 86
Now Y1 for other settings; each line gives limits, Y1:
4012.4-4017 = 48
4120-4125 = 65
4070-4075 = 60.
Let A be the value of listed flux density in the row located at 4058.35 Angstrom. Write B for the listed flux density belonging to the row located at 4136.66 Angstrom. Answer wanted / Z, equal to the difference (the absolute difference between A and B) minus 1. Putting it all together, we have -0.5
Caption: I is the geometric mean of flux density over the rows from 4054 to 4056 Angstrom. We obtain 11.4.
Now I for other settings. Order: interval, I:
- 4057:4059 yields 12.0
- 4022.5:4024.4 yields 11.8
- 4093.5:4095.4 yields 12.6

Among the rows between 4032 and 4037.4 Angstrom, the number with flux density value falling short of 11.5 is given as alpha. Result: 2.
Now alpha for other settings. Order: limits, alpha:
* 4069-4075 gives 2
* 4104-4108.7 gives 0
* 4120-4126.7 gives 3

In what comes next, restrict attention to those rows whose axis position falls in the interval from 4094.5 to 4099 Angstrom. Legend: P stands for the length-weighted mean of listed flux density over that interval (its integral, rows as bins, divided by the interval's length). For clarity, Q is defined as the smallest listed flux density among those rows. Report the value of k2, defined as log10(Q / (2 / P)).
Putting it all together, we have 1.89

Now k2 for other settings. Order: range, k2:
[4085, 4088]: 1.80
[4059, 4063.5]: 1.81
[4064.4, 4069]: 1.82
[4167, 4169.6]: 1.69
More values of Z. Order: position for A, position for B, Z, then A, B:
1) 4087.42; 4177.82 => -0.2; 10.51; 9.663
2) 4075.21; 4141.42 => -0.8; 11.79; 11.96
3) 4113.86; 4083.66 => -0.7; 12.73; 12.99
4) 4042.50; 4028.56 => 0.1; 11.53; 12.61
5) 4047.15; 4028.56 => -0.3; 11.91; 12.61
